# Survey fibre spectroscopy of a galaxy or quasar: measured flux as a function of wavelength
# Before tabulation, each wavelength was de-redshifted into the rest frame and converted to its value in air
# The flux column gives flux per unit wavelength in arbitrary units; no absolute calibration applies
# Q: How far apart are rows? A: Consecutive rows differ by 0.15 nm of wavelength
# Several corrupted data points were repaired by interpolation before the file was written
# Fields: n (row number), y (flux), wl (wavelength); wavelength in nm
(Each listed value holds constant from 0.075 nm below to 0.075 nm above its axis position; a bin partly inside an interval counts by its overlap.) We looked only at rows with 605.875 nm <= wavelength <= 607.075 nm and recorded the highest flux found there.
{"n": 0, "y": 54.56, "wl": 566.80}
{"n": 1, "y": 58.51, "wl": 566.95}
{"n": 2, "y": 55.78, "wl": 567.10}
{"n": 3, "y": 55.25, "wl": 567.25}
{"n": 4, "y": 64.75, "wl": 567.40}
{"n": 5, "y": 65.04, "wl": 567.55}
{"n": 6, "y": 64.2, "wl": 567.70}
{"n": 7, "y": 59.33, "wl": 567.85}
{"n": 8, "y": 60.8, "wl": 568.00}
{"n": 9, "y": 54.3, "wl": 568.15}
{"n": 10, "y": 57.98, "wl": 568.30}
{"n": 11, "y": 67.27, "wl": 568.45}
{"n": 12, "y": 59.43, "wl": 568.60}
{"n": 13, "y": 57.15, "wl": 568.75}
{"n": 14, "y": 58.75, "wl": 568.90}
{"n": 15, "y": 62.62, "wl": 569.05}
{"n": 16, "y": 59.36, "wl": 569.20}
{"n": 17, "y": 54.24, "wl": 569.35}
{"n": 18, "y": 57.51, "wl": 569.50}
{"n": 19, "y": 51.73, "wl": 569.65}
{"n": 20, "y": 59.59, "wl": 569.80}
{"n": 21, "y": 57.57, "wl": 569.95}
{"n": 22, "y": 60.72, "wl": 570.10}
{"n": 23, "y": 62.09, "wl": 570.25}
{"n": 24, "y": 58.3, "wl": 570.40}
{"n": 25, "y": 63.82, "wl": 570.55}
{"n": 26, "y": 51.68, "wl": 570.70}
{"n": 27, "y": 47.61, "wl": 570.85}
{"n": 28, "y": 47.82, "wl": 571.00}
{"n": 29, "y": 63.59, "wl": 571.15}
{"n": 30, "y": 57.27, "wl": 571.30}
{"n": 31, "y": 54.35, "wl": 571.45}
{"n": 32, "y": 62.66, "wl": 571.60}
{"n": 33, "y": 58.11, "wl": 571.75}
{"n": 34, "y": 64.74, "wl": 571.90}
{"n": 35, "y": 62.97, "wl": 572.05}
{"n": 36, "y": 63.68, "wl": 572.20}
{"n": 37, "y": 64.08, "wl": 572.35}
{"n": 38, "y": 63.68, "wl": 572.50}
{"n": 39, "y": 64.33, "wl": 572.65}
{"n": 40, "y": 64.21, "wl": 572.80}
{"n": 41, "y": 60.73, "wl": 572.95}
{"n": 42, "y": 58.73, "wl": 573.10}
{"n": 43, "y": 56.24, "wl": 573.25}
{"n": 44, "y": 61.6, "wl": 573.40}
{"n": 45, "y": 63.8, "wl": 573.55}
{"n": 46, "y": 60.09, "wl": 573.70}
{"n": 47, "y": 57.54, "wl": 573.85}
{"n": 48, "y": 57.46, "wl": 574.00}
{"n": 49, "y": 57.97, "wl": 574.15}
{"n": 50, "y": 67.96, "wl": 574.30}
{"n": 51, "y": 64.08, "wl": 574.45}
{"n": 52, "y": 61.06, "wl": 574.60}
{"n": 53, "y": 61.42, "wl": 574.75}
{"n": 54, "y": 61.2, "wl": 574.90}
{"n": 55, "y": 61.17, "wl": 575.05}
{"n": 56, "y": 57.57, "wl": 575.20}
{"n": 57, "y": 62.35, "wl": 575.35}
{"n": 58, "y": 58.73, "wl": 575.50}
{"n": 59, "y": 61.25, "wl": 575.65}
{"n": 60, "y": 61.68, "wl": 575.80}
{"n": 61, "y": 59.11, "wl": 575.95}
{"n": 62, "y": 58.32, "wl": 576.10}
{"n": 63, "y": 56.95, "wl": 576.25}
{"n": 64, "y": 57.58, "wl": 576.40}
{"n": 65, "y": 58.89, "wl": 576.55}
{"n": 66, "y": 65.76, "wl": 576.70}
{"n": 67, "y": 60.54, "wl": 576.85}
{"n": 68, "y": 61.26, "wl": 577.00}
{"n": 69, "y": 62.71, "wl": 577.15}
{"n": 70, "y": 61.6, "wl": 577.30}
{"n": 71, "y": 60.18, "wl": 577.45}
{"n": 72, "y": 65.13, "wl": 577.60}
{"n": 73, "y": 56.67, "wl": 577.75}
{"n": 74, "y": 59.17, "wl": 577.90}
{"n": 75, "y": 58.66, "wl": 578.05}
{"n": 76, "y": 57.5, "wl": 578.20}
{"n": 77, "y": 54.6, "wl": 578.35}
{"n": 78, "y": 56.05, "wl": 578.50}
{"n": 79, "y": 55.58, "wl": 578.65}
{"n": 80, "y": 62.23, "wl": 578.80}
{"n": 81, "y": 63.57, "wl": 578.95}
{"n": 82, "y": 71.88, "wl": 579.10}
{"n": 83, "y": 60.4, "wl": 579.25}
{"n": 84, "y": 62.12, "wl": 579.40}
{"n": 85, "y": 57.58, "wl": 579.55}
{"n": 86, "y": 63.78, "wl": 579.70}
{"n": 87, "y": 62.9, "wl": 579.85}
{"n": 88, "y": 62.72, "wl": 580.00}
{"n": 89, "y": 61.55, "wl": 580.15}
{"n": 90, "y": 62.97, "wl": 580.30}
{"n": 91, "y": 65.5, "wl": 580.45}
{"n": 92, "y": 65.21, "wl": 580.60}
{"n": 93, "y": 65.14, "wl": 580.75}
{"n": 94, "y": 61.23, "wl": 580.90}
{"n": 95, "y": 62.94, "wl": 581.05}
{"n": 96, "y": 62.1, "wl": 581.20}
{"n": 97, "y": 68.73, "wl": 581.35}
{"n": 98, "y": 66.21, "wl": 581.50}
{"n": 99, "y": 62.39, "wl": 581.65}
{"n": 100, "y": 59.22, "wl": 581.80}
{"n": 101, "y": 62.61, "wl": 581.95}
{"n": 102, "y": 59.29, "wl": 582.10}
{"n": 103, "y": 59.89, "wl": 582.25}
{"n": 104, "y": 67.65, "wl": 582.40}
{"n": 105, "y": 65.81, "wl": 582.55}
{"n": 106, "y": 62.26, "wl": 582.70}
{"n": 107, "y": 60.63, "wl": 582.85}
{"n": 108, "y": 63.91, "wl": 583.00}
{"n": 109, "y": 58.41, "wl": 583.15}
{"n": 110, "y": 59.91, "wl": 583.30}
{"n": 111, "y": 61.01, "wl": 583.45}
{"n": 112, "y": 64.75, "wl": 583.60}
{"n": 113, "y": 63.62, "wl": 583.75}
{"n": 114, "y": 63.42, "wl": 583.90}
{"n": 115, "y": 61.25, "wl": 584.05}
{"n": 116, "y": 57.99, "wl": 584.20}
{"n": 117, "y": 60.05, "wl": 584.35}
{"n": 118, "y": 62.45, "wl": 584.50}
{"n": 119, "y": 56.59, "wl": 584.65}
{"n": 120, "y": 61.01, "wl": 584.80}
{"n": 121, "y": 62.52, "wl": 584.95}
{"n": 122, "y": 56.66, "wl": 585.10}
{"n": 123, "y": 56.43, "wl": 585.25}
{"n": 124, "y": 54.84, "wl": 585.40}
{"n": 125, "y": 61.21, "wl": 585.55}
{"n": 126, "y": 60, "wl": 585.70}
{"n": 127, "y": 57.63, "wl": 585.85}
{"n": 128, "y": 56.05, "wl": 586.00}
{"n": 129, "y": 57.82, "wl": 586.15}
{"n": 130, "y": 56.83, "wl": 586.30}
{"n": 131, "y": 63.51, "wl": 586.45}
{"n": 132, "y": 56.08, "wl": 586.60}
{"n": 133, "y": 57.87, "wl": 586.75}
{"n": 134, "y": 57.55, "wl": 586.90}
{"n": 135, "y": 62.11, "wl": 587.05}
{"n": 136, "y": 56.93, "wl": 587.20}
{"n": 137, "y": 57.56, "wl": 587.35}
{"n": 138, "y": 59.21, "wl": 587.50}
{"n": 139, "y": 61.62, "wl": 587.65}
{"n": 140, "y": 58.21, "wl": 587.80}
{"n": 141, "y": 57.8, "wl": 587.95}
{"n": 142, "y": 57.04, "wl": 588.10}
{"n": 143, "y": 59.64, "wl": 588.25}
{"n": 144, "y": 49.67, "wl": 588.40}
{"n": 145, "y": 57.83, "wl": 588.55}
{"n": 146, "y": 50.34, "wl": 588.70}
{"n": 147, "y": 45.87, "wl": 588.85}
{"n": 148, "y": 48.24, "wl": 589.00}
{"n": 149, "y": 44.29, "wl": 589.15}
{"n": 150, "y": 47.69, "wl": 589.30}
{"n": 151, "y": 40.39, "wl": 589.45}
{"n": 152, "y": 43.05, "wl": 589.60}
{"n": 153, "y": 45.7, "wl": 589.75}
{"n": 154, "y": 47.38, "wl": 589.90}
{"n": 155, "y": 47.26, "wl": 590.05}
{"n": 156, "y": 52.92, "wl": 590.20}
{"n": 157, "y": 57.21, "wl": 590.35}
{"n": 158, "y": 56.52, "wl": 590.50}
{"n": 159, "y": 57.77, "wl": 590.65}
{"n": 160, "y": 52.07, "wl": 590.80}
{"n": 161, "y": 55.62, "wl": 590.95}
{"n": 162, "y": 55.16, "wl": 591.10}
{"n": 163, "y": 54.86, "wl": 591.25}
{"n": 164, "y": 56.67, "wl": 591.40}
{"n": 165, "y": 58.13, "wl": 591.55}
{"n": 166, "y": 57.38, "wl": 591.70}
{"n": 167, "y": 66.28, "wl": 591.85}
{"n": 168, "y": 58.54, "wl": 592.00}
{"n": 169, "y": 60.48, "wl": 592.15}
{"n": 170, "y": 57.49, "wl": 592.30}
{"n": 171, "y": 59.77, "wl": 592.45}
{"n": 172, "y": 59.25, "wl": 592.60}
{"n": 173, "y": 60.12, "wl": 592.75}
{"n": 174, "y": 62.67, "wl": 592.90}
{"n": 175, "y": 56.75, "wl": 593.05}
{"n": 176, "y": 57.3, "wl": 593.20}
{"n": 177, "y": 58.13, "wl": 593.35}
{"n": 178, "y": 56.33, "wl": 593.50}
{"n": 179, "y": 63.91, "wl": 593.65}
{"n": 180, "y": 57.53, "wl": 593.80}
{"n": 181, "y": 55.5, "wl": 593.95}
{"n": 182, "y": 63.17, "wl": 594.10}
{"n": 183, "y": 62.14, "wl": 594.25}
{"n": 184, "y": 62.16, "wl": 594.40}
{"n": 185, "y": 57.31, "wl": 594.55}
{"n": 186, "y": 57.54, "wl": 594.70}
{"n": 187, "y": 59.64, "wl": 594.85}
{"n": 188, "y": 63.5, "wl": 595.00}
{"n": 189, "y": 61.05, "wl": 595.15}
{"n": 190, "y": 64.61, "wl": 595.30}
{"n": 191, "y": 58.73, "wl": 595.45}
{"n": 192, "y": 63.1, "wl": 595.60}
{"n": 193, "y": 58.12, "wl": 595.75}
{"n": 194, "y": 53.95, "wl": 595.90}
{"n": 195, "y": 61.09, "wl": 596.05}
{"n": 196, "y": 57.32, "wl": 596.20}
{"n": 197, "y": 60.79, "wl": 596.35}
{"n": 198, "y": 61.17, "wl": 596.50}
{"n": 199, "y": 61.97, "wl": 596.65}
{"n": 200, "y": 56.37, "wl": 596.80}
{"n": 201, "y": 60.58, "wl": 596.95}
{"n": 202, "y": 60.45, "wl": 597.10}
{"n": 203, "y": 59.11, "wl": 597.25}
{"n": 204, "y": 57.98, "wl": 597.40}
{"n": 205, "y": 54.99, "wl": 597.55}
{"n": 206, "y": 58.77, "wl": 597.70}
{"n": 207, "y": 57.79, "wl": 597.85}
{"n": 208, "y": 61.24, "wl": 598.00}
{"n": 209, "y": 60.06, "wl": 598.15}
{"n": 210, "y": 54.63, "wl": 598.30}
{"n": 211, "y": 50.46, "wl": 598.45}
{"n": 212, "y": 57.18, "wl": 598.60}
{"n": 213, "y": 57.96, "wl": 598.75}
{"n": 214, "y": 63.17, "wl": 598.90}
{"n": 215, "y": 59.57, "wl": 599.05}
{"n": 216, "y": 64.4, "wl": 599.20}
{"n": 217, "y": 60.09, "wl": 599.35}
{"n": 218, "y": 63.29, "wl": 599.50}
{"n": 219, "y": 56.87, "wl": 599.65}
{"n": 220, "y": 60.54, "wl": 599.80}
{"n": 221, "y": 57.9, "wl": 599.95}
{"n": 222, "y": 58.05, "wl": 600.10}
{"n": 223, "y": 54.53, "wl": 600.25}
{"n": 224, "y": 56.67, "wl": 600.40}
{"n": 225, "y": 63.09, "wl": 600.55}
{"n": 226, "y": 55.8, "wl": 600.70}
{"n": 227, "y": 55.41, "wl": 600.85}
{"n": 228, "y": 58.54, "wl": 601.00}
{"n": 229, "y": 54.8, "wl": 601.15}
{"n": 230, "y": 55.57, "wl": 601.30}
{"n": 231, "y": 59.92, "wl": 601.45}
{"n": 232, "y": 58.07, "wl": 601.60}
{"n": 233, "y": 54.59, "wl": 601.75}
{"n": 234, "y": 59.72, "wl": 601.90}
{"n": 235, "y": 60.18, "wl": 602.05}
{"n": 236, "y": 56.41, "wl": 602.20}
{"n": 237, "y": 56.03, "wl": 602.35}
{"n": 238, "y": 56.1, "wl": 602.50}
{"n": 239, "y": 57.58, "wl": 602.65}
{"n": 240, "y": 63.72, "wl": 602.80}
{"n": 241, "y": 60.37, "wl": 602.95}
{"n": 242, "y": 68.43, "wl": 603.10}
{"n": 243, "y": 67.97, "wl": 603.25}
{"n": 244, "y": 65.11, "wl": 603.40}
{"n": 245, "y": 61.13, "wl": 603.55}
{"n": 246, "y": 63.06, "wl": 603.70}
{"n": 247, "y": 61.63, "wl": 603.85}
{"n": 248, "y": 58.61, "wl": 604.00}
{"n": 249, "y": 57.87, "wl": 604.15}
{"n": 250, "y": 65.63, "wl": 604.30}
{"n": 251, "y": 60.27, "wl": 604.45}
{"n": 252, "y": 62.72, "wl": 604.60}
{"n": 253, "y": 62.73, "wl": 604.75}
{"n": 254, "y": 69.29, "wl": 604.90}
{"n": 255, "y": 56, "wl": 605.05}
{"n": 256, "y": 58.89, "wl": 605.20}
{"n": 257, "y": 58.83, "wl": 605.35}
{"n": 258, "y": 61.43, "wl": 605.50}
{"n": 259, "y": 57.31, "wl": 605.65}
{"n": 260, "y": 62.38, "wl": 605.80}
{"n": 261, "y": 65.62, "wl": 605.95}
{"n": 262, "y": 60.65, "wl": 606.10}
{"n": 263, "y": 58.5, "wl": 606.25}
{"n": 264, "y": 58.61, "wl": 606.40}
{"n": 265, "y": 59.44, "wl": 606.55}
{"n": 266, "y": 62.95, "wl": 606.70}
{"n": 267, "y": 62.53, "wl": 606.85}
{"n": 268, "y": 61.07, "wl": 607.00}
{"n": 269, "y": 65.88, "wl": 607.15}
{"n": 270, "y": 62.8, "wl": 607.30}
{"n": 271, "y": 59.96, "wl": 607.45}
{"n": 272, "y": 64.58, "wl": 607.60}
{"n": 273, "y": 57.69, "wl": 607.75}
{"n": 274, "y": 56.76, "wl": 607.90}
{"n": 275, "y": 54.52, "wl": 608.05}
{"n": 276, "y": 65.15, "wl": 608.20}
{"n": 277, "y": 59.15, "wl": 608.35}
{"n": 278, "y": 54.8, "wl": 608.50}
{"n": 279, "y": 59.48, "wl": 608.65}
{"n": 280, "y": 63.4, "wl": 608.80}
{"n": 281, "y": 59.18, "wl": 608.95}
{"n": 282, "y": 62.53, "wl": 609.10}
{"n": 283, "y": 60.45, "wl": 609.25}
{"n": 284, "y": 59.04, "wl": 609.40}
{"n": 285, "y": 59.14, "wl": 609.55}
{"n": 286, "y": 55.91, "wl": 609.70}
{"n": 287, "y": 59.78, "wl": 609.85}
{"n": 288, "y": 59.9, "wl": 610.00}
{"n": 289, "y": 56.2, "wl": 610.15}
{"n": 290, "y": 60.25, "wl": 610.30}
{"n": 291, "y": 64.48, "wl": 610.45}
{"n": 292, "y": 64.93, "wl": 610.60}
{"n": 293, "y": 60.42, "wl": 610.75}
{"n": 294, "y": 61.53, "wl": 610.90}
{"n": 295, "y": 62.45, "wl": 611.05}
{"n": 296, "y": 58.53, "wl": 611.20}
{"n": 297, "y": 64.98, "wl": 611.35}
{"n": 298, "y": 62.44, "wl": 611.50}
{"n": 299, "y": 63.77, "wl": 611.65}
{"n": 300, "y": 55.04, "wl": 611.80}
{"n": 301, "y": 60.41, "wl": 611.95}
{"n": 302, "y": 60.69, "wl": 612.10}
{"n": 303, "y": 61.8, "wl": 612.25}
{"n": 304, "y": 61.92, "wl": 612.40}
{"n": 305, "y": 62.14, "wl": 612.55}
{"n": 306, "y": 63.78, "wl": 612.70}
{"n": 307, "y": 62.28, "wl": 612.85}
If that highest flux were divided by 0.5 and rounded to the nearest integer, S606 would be 131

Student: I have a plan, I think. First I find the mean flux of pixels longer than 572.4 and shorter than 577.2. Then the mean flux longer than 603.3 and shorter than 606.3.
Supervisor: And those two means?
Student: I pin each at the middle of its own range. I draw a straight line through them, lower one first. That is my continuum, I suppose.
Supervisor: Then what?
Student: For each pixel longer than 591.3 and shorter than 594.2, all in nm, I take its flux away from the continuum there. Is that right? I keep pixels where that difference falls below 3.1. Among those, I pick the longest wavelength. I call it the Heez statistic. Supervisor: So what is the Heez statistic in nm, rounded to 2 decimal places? 594.10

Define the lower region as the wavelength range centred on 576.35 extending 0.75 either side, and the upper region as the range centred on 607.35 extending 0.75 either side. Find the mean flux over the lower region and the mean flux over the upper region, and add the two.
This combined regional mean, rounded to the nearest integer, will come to 121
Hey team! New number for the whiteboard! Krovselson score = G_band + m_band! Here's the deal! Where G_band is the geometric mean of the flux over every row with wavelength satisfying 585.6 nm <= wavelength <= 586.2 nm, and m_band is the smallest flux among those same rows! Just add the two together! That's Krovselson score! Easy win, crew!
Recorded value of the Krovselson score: 114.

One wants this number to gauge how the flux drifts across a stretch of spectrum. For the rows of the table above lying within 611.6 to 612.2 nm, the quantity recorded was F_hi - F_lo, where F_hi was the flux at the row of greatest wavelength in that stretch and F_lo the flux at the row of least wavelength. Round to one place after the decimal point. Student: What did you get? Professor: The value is -3.1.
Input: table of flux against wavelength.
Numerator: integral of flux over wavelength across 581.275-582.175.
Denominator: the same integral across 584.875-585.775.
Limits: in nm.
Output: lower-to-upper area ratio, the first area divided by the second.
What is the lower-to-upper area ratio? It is 1.08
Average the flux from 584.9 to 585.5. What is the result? 57.6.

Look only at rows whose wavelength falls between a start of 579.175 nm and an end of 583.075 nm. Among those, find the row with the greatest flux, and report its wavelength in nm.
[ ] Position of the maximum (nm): 581.35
